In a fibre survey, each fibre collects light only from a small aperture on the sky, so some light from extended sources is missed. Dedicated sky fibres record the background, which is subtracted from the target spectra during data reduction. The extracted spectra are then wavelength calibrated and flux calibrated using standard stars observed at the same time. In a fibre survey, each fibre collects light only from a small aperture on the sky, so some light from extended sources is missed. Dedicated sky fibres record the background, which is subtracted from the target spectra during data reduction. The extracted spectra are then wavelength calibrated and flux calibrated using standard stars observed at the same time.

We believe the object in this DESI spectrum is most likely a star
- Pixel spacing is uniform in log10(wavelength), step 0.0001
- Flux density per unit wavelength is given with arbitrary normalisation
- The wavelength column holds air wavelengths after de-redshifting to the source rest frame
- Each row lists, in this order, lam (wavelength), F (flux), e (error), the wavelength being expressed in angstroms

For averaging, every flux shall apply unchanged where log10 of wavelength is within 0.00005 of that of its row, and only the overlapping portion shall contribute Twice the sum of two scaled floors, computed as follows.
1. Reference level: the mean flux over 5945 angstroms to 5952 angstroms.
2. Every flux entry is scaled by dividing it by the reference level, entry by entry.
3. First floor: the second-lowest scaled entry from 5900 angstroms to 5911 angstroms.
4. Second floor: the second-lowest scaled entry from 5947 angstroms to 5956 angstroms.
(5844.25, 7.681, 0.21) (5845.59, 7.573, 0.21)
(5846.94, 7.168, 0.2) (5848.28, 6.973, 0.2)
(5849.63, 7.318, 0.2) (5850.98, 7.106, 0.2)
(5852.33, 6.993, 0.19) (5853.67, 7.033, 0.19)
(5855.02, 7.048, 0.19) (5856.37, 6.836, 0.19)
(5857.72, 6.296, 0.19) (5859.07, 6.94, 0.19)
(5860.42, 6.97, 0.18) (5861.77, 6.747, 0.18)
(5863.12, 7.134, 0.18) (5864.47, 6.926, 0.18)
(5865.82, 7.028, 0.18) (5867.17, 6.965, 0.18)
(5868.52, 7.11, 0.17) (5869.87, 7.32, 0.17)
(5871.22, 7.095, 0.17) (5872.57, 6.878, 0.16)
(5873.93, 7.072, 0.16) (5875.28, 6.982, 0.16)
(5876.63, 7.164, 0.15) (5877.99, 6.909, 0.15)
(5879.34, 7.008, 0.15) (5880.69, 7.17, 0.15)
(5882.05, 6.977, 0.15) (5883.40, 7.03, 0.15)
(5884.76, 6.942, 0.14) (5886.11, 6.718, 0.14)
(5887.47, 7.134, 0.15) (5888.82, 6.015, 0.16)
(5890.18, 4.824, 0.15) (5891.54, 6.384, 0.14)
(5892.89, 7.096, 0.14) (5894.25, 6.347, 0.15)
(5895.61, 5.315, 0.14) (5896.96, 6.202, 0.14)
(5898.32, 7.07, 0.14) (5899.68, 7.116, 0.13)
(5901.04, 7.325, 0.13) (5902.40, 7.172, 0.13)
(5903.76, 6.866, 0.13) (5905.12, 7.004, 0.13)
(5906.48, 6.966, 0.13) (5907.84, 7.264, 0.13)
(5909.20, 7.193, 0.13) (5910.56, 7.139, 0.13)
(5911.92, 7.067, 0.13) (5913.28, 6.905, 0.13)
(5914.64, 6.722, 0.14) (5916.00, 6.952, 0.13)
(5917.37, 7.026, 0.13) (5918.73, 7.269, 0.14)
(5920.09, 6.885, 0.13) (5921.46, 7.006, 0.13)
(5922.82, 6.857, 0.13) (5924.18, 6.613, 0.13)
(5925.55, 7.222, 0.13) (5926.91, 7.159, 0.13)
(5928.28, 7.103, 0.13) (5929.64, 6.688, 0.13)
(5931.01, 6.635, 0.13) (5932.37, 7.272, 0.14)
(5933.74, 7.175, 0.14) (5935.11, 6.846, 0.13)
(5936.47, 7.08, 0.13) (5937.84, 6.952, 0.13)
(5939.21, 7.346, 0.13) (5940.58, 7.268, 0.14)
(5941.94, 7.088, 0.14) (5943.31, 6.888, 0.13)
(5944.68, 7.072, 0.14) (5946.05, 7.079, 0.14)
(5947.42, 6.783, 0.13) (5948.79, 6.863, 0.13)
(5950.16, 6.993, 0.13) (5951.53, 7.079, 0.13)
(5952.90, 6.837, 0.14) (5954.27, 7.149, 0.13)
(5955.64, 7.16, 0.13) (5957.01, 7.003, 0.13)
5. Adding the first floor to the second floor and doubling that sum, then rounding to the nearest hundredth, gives 3.97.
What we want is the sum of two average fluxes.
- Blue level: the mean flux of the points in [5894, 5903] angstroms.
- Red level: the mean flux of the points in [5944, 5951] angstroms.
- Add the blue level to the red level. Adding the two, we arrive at 13.6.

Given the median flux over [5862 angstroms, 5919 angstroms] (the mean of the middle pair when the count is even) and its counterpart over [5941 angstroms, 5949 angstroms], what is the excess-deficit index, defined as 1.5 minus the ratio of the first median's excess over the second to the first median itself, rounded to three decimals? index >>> 1.495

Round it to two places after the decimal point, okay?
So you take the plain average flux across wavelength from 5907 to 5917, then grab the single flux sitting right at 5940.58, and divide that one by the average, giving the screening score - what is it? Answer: 1.03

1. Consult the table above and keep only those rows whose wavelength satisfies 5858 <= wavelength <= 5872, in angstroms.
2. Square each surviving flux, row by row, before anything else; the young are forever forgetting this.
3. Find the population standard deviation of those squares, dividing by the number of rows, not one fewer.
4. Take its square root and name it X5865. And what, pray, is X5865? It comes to 1.43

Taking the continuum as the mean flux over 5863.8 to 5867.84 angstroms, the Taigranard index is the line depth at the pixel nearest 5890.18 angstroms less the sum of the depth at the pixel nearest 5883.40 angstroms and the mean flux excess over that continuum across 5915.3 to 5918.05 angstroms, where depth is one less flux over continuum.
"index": 0.30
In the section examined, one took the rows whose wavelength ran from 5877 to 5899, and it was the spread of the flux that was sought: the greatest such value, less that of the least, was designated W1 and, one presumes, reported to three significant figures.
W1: 2.35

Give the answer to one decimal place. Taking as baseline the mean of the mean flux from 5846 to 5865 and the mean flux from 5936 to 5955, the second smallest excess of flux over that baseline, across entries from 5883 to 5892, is -1.0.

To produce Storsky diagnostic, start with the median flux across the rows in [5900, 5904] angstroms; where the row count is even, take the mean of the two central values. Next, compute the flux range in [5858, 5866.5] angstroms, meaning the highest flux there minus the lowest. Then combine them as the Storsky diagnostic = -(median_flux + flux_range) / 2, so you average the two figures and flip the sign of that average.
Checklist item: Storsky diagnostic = -3.78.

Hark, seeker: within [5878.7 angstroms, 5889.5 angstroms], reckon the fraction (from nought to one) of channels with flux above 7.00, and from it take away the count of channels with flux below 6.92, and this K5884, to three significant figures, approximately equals -1.50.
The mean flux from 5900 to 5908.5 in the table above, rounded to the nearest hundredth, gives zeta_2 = 7.10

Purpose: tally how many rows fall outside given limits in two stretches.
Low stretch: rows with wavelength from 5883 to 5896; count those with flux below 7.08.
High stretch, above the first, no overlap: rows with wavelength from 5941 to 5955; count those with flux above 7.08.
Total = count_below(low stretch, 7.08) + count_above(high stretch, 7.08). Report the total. 10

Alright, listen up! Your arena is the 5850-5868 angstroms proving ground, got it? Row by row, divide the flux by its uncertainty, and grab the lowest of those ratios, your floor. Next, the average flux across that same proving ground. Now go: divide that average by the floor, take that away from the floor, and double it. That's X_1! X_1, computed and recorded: 66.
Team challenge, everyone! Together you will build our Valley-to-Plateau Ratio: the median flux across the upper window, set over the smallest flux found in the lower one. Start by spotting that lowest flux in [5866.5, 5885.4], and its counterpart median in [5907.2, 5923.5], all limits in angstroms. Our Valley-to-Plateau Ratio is 1.0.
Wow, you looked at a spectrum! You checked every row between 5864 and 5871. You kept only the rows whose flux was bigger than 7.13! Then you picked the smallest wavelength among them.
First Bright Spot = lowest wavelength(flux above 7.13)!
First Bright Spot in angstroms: 5869.87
